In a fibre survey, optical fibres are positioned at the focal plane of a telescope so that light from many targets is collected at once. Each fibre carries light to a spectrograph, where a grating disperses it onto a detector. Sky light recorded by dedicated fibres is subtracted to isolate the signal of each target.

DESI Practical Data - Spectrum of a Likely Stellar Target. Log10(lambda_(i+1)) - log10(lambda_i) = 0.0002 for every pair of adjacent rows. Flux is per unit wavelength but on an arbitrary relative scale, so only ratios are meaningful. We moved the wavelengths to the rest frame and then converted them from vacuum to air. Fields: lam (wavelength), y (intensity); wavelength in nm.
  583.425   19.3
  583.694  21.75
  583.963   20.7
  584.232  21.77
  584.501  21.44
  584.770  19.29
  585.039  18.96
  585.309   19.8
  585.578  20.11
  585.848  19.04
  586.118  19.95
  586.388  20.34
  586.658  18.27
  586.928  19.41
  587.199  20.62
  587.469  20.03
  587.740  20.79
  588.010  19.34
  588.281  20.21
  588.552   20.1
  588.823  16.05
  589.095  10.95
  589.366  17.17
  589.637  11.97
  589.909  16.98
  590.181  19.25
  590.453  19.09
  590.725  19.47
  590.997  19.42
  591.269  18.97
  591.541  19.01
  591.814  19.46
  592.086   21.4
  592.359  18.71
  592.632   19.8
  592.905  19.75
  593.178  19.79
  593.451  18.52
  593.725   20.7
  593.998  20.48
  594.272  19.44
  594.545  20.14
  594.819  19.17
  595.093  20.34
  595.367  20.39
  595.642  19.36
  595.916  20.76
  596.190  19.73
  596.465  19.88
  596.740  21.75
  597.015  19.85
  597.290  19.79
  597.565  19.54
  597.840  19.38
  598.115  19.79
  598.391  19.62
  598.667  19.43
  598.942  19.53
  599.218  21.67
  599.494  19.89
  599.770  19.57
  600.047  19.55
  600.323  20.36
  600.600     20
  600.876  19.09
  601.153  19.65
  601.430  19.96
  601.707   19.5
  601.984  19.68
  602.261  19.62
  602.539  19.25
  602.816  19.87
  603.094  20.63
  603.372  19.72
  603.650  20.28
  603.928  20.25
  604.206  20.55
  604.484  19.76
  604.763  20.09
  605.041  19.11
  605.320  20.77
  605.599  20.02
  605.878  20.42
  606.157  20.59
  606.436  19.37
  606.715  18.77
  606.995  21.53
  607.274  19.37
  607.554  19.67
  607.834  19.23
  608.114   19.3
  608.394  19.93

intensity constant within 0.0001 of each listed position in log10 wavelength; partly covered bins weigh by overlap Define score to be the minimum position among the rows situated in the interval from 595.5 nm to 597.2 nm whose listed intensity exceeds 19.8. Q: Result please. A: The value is 595.916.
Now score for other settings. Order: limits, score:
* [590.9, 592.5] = 592.086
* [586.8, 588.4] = 587.199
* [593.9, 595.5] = 593.998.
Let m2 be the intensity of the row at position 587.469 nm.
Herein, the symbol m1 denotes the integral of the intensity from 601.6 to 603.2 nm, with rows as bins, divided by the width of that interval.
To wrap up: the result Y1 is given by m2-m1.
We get 0.3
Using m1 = 19.7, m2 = 20.03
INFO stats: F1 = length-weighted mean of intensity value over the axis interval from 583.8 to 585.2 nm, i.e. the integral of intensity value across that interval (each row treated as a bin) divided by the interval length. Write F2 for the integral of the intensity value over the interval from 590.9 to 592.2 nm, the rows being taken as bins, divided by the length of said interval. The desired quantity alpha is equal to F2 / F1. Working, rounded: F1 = 20.4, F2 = 19.6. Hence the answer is 0.96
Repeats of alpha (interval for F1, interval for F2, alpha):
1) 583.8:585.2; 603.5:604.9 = 0.99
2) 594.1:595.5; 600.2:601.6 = 0.99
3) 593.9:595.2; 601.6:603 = 0.99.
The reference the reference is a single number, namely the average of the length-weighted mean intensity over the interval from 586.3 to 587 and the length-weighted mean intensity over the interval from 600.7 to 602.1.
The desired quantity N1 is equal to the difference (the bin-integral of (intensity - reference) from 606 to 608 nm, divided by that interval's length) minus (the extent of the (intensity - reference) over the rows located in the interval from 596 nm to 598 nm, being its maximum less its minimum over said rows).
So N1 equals -2.0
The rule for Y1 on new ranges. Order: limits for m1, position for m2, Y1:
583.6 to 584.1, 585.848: -2.1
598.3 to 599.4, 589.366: -2.9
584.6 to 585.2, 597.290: 0.5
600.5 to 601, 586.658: -1.3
